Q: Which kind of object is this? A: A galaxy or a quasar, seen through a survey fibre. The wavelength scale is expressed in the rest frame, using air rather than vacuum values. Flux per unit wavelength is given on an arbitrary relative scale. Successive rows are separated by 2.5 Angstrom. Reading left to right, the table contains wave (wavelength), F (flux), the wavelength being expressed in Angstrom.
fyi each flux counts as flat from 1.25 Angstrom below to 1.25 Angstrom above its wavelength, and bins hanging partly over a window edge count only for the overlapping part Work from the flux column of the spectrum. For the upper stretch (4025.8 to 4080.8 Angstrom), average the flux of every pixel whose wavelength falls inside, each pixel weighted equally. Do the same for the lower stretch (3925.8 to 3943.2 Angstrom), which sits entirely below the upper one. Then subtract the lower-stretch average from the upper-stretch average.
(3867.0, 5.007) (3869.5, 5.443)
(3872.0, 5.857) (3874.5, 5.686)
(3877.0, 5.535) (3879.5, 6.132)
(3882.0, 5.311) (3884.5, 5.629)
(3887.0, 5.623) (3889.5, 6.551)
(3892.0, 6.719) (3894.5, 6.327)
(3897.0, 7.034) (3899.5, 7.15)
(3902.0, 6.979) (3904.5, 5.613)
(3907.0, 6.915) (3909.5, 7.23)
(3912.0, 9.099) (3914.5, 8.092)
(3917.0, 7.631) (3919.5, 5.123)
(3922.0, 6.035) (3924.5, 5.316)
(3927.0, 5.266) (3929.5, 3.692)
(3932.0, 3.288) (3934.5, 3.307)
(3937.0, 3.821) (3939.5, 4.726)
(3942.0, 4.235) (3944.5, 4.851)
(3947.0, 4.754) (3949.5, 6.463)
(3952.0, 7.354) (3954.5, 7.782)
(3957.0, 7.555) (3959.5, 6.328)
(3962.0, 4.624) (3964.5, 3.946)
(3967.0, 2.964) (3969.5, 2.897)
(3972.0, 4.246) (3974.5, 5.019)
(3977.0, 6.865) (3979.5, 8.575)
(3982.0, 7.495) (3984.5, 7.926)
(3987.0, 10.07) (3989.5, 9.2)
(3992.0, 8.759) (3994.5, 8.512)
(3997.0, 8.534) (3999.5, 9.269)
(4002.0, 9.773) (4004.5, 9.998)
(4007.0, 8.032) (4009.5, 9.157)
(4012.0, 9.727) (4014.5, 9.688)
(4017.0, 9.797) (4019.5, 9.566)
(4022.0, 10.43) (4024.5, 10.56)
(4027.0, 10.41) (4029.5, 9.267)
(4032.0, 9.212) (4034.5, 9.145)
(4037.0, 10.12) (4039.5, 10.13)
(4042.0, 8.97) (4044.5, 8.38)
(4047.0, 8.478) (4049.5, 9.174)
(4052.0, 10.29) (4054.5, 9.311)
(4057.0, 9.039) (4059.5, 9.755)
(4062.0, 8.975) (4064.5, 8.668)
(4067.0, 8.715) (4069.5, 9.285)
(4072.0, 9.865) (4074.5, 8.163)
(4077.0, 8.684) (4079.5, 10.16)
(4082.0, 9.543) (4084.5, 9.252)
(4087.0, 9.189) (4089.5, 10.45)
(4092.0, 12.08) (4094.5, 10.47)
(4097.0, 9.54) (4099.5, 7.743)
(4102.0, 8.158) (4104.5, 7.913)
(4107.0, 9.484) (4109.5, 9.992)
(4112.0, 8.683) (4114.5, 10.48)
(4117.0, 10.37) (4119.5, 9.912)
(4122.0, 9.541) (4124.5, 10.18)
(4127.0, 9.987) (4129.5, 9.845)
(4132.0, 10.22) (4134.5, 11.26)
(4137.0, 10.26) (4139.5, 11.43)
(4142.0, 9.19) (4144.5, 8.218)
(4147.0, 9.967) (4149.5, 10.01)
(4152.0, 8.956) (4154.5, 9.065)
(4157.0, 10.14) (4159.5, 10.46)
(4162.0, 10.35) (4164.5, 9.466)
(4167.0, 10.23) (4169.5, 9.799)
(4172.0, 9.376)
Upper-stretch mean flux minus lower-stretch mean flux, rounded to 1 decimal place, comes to 5.2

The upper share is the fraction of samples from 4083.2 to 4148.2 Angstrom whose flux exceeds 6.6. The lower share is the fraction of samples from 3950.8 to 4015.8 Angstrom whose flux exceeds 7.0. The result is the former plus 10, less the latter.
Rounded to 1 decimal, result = 10.3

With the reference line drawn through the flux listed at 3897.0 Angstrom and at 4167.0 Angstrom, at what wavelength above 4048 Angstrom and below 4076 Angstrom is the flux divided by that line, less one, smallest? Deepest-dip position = 4074.5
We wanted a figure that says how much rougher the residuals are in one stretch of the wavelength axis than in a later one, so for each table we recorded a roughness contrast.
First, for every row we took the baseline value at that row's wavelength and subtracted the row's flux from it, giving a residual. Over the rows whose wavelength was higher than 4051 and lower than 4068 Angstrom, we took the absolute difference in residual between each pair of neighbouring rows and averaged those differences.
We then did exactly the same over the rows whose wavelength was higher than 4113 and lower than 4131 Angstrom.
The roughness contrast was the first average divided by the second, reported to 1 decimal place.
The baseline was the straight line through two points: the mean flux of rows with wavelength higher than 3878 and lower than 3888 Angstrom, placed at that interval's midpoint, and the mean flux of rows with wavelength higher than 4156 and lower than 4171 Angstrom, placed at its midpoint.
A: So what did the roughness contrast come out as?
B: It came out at 1.5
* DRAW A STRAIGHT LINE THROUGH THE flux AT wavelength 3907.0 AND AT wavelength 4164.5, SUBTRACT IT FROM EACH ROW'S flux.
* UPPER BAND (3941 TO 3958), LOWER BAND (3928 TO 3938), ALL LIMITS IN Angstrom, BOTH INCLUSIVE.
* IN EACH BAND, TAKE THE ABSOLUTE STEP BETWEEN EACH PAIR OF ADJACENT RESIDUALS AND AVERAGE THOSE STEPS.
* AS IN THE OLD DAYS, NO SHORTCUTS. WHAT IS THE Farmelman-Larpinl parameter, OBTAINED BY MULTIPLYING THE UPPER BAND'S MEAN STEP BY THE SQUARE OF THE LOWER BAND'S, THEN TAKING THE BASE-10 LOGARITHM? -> -1.2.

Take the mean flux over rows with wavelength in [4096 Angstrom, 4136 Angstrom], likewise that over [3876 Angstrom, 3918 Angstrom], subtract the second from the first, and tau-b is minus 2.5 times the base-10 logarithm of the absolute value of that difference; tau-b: -1.16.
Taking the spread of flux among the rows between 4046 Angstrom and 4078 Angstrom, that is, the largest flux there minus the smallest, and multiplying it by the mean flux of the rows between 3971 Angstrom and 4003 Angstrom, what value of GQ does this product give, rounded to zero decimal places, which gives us 17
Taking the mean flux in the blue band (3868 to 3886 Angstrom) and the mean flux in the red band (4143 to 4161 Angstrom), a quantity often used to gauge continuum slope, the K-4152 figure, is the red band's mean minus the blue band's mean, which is 3.9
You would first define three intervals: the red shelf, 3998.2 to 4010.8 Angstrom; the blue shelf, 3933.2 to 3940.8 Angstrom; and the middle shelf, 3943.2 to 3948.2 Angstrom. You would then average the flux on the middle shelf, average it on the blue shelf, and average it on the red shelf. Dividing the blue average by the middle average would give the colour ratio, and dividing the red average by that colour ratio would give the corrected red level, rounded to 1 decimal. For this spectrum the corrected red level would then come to 11.2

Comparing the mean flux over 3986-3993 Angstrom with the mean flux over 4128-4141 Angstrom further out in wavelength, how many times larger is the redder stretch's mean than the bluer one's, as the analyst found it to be 1.1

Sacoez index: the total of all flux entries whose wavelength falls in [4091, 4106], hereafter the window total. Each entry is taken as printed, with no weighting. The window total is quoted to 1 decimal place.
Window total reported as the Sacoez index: 55.9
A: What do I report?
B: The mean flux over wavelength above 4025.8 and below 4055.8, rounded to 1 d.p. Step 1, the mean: 9.4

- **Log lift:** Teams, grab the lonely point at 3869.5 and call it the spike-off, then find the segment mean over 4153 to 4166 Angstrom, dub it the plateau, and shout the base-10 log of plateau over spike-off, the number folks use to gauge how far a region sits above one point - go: 0.26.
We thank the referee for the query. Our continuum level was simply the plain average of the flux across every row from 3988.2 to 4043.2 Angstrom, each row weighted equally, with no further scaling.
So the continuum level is 9.47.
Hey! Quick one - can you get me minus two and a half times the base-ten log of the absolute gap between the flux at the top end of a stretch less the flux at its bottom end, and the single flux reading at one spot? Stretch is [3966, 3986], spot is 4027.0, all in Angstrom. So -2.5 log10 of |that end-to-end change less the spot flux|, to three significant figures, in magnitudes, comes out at -1.84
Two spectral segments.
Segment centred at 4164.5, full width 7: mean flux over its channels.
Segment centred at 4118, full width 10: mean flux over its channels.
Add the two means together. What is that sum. 20.1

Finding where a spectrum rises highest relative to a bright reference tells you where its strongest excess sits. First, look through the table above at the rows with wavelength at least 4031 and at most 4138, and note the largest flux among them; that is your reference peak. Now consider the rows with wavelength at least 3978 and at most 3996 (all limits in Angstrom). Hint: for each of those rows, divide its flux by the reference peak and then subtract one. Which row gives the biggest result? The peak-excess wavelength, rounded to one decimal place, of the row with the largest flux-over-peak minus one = 3987.0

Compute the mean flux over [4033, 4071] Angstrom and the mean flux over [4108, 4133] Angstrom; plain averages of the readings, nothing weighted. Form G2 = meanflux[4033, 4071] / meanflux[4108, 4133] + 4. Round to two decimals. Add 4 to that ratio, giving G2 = 4.93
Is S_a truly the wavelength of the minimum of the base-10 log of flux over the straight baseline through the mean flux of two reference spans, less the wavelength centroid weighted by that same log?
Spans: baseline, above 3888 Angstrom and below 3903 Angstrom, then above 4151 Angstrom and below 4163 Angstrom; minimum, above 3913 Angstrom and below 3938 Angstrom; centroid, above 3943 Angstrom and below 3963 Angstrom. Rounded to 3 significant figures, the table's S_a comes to -20.2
